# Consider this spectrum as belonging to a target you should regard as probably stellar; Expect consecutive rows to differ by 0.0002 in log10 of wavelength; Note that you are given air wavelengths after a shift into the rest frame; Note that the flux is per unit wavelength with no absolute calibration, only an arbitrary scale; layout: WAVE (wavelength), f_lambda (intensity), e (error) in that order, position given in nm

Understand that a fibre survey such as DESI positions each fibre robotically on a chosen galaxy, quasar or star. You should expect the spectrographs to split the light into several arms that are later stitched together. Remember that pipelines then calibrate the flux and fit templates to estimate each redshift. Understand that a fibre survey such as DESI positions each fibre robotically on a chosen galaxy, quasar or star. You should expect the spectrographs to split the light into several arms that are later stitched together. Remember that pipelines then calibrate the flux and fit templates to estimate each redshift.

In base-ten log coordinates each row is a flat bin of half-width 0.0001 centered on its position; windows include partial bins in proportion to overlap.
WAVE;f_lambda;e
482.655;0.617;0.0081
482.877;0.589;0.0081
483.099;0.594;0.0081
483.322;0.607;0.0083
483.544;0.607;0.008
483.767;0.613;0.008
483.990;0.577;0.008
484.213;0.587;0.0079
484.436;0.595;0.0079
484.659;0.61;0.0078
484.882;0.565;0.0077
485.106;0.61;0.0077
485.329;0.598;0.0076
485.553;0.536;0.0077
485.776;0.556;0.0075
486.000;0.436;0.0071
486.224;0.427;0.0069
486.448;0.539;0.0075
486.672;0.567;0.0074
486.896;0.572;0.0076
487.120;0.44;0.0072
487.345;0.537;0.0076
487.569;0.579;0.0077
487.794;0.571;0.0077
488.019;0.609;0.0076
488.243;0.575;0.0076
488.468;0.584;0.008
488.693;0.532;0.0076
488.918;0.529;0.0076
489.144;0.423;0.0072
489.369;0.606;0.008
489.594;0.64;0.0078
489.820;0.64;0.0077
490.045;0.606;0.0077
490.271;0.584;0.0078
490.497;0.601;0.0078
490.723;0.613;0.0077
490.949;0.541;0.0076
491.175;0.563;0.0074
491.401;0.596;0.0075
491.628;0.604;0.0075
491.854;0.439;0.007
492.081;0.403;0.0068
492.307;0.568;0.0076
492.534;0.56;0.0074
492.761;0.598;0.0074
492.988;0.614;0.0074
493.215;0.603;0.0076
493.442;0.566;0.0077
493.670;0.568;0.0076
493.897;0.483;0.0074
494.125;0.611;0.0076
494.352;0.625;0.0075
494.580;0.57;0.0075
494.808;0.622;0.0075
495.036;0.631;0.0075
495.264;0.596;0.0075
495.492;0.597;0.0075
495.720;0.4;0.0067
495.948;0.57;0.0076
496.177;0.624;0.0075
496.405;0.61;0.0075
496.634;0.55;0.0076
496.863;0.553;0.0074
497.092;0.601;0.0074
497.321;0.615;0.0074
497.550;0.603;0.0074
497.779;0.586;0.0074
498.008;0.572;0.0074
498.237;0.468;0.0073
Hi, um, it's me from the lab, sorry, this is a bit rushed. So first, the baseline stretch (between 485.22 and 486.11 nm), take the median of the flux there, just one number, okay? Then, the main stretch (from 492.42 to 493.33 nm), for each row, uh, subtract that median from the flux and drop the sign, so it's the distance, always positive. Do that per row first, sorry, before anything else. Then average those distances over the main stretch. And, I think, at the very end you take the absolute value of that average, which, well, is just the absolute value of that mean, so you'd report 0.048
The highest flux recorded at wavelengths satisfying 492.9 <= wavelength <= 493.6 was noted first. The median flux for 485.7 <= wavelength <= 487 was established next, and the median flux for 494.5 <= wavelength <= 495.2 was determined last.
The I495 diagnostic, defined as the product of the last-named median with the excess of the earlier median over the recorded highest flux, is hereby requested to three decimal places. -0.041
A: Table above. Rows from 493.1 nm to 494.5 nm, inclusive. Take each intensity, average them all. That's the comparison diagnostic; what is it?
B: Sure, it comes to 0.576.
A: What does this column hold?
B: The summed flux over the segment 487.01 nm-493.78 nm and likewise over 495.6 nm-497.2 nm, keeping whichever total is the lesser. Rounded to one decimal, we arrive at 3.9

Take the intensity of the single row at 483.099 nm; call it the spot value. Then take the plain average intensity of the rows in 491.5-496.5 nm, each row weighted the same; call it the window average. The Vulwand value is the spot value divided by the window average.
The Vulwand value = 1.049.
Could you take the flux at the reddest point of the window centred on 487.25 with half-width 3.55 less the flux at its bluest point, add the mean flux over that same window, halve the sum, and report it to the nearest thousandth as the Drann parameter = 0.282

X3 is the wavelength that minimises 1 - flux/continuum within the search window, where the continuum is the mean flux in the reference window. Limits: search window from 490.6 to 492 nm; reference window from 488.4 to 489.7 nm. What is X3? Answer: 490.723 nm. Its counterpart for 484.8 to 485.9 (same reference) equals 485.106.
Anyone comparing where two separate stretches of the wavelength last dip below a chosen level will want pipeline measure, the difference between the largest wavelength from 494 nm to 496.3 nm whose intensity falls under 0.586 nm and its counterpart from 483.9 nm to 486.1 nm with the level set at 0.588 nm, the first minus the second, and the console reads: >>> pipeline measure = 9.95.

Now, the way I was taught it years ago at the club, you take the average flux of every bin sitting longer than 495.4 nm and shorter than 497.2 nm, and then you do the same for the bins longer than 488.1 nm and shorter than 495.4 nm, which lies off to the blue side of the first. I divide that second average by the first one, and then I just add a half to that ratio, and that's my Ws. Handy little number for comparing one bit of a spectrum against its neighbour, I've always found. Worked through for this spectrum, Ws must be 1.52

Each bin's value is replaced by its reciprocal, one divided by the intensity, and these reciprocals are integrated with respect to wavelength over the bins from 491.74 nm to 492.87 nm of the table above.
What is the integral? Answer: 2.26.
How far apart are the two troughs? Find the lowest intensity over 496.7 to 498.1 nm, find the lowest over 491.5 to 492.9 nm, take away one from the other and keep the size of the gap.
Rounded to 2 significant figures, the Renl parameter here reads 0.15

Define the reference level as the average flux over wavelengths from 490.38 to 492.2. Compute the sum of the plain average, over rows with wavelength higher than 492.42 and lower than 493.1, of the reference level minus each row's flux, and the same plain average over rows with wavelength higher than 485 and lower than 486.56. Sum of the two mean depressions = -0.03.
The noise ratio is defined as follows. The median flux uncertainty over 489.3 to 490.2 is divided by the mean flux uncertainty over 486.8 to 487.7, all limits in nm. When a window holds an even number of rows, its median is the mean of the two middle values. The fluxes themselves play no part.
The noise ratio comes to 1.030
